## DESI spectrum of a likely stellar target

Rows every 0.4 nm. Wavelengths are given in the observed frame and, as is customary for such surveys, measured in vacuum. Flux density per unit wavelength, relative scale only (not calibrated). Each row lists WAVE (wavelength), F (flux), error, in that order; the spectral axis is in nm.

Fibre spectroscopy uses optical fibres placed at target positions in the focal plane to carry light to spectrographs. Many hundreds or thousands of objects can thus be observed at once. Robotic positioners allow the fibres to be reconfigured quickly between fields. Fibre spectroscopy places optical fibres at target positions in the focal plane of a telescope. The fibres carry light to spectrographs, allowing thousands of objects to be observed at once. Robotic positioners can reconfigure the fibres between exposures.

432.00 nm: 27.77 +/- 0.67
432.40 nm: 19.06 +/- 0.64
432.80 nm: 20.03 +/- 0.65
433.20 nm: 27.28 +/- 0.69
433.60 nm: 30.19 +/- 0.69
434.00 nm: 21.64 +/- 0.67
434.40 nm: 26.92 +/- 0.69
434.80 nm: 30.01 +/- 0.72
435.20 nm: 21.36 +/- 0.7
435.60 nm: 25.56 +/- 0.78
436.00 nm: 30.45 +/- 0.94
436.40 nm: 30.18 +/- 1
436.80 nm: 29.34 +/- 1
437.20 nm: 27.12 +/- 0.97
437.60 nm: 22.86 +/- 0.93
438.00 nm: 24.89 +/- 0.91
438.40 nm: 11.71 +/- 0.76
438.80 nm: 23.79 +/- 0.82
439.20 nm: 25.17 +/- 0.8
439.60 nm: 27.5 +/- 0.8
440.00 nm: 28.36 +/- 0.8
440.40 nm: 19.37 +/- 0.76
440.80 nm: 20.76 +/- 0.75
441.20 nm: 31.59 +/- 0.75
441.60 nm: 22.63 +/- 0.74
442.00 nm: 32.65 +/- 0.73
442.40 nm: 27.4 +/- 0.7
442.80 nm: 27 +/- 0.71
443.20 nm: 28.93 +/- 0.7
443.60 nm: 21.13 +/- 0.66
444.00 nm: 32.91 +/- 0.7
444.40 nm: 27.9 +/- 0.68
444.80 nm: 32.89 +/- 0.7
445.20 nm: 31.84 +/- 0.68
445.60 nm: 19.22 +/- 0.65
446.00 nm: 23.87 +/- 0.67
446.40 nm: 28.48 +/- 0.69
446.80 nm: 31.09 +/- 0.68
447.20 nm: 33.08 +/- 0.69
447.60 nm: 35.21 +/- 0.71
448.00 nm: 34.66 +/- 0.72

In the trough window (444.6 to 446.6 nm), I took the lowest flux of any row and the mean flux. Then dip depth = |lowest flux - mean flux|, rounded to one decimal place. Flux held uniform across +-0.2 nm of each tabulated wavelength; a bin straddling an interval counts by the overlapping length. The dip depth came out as 8.0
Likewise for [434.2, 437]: 6.3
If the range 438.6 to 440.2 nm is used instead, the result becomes 2.4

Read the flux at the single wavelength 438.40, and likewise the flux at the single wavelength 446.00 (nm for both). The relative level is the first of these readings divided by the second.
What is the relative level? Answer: 0.49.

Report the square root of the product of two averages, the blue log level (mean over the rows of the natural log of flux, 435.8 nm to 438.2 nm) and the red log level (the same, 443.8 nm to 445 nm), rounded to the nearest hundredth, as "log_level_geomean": 3.37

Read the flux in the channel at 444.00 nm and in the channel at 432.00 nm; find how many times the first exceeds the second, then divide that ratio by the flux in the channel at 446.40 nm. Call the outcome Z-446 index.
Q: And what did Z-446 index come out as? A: 0.0416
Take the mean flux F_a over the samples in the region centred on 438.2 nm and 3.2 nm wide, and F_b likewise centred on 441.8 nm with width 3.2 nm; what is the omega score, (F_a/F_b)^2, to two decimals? 0.84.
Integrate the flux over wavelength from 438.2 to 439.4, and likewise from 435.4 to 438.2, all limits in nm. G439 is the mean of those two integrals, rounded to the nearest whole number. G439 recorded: 50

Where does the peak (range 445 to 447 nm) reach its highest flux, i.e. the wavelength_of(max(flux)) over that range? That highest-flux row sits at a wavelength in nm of 445.20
